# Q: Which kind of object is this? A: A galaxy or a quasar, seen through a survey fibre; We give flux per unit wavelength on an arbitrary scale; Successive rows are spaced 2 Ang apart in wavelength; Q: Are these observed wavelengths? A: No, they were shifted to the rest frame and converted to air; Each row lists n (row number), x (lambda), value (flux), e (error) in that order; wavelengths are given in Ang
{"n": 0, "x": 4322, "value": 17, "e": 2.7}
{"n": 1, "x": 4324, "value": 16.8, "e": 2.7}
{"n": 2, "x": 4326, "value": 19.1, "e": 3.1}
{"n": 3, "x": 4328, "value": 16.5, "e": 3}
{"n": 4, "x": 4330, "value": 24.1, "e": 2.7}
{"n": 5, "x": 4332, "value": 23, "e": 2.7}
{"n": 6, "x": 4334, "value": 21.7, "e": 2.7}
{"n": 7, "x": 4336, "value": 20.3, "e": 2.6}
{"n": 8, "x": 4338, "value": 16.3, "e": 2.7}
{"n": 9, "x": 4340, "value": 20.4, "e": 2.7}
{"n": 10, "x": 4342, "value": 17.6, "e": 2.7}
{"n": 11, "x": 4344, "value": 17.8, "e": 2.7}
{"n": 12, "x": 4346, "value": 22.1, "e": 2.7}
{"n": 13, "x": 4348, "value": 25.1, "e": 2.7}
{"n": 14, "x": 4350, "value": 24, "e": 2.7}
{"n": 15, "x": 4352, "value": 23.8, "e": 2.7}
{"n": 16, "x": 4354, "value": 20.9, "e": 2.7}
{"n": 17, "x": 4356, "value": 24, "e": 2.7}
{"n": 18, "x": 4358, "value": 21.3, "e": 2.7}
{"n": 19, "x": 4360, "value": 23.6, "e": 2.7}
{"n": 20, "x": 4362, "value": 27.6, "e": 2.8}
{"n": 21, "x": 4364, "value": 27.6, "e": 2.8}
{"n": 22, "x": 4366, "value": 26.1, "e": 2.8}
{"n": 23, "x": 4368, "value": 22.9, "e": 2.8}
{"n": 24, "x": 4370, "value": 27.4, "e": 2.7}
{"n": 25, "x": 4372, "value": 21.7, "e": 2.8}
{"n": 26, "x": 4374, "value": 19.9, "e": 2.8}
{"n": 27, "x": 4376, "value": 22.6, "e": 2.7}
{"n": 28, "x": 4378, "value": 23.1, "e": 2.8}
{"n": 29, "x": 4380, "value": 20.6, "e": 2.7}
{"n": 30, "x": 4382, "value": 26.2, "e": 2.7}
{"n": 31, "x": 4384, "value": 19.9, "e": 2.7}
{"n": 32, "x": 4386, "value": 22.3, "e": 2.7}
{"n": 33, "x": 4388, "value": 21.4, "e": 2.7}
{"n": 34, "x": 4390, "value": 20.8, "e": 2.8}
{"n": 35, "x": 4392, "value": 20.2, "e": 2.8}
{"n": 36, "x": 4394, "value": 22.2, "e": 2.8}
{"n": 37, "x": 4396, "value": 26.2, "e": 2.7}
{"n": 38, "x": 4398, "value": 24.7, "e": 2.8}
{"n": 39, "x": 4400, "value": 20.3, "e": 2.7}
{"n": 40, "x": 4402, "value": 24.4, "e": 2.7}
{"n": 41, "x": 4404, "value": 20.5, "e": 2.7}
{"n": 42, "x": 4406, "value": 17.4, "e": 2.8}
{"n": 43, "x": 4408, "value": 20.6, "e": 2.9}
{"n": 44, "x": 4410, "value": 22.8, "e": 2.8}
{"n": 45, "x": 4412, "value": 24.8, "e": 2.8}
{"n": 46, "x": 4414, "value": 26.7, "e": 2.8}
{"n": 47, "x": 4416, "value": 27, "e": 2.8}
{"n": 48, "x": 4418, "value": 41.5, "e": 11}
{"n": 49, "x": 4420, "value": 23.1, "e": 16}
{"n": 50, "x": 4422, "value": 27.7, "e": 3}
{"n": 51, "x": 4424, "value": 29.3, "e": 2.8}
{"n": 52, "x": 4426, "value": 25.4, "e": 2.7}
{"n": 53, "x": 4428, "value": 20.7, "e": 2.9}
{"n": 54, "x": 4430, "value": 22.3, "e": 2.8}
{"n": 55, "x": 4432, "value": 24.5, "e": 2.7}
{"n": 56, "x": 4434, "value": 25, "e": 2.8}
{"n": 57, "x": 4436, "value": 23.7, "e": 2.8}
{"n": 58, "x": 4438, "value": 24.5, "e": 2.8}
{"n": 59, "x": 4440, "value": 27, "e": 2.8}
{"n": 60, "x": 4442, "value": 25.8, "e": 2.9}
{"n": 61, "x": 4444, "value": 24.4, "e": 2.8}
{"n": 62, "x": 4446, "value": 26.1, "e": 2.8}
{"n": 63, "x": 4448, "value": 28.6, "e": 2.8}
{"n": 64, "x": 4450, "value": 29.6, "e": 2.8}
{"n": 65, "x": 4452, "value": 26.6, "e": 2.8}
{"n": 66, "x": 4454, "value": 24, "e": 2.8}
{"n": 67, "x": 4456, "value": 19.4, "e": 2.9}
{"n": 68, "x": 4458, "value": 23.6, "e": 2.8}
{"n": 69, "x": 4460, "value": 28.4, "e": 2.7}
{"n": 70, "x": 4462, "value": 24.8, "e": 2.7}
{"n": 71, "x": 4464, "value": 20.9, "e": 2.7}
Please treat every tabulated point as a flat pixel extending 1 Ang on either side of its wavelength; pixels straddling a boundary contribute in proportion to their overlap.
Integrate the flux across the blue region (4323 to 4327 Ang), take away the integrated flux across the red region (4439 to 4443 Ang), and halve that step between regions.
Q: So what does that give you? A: -17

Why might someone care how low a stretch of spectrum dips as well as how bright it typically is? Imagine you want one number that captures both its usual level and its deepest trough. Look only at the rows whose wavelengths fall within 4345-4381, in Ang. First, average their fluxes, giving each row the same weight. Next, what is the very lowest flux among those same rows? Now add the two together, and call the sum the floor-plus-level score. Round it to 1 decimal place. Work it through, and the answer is 43.5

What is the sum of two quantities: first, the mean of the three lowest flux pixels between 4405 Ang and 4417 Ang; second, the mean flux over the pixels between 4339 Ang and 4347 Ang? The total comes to 39.7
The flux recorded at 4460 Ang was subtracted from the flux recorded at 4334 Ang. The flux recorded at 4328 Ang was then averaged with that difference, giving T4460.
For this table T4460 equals 4.9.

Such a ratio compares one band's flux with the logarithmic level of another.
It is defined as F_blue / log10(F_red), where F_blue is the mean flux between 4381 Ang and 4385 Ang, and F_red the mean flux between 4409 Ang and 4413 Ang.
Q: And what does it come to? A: 16.7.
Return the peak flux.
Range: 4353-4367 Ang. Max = 27.6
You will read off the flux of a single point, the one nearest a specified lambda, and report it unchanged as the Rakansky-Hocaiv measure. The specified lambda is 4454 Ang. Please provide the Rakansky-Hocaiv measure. 24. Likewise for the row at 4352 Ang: 23.8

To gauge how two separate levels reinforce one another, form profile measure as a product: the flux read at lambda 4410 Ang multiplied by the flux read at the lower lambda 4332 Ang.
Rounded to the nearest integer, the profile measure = 524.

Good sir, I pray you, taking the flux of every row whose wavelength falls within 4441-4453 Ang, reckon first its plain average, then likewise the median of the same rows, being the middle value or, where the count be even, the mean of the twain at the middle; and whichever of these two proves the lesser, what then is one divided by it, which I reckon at 0.038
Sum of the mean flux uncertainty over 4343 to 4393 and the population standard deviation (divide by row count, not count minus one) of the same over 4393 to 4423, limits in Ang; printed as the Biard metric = 6.5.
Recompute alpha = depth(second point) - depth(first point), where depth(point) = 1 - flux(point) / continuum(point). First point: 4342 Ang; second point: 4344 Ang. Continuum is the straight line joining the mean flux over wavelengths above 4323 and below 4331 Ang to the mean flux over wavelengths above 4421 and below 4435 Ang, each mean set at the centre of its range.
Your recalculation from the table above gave 0.00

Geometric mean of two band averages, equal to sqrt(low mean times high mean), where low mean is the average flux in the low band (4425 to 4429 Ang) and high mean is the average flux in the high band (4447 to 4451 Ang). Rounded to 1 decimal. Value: 25.9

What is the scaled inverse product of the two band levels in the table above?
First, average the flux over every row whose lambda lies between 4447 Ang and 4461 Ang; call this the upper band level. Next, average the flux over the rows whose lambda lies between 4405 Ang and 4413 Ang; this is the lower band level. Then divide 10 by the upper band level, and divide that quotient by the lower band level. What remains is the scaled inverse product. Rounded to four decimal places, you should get 0.0182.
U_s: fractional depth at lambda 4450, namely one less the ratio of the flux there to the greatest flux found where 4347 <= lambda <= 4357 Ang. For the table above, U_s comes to -0.18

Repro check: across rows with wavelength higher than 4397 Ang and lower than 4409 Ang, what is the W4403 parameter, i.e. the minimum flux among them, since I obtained 17.4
